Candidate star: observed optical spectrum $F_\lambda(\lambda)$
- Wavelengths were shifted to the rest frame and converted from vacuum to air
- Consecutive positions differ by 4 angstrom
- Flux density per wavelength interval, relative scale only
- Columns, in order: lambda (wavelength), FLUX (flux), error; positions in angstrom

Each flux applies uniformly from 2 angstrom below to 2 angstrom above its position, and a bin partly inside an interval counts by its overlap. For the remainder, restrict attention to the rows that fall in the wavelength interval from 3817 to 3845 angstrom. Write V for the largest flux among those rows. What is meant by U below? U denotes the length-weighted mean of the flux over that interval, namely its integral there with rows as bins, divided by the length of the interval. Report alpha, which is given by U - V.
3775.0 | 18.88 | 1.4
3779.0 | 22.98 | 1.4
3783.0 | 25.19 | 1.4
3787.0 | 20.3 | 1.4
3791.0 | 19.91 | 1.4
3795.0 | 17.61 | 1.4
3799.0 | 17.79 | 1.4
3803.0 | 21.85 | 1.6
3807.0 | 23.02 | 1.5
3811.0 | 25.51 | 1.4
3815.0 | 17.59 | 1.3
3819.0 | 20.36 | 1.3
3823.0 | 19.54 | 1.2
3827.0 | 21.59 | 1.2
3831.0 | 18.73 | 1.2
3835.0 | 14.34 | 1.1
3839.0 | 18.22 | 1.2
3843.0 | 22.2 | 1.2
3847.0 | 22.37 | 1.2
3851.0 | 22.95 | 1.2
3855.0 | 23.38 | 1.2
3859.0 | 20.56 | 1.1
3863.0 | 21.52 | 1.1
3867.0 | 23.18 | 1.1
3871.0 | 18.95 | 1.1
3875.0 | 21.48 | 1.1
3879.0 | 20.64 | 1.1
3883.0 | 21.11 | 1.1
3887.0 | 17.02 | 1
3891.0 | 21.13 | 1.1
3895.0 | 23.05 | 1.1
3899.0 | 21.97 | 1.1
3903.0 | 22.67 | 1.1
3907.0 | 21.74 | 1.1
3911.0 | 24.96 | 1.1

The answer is -2.9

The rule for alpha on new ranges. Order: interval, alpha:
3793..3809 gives -3.0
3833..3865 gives -2.7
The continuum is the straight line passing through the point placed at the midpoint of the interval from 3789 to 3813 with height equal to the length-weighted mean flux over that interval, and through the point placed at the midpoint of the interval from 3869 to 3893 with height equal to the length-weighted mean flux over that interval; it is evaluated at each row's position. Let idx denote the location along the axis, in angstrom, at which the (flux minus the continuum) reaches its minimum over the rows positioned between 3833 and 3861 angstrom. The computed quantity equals 3835.0 angstrom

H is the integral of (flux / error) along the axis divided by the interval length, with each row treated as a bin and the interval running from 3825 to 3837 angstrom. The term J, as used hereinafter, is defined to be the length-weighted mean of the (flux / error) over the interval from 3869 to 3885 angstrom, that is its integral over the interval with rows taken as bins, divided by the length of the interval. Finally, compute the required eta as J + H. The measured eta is 34.2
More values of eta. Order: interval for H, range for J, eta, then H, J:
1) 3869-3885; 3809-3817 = 34.6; 18.7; 15.9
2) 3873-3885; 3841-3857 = 38.1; 19.2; 18.9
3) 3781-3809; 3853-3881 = 33.6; 14.4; 19.2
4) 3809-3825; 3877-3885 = 34.9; 15.9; 19.0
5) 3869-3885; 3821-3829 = 35.8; 18.7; 17.1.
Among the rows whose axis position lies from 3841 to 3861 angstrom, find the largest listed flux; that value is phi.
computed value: 23.38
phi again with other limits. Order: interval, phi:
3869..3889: 21.48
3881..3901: 23.05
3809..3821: 25.51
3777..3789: 25.19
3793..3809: 23.02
